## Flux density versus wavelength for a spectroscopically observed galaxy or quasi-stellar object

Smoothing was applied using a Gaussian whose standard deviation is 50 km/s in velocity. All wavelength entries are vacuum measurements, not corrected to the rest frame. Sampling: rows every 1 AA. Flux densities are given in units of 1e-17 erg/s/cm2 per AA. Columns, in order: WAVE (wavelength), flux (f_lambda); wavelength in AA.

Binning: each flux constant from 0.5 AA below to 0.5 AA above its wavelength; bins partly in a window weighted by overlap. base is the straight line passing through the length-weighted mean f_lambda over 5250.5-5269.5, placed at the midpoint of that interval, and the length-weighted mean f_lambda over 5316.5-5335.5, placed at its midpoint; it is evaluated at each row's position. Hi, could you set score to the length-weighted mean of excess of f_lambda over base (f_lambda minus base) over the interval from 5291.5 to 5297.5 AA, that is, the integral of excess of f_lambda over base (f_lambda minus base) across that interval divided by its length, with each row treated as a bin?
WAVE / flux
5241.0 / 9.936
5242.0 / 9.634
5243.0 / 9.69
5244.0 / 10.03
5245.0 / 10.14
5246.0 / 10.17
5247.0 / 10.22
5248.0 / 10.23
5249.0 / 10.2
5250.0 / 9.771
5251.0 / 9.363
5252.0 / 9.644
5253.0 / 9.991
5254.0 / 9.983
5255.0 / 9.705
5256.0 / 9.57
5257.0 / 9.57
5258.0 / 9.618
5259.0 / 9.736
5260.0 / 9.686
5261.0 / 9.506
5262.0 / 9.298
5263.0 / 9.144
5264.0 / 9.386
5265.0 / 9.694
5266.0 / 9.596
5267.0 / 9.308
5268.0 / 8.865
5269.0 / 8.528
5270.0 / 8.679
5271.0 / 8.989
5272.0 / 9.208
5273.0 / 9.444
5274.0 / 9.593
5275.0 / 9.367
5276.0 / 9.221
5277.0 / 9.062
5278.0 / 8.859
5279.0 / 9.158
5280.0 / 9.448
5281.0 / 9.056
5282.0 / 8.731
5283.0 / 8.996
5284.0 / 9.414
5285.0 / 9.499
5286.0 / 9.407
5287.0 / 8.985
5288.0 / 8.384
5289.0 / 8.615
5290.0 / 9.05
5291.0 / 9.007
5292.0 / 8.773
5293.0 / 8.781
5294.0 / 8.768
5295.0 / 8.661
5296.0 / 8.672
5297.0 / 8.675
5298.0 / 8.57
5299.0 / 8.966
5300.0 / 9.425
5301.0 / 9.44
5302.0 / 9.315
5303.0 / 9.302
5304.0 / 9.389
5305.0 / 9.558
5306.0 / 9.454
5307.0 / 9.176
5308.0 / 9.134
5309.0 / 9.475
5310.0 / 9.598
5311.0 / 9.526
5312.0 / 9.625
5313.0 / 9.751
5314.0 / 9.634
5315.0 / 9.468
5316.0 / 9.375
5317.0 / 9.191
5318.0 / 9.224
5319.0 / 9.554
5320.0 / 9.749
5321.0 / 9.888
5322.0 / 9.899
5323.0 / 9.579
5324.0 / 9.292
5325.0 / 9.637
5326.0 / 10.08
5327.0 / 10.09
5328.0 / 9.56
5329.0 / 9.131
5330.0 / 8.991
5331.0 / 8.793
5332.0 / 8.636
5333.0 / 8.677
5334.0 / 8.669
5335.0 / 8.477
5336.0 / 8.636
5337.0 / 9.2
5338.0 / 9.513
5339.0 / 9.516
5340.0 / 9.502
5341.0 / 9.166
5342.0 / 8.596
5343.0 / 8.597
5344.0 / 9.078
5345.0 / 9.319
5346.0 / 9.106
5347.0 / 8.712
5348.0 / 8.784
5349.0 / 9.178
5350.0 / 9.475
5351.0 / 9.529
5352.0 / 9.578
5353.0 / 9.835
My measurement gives -0.68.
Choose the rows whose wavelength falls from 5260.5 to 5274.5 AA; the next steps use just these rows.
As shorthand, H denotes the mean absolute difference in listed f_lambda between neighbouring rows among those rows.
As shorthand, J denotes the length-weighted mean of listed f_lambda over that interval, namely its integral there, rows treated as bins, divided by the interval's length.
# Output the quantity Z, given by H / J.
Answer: 0.026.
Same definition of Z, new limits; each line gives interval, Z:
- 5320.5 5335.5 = 0.024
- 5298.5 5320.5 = 0.016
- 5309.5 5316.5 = 0.012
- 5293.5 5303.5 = 0.015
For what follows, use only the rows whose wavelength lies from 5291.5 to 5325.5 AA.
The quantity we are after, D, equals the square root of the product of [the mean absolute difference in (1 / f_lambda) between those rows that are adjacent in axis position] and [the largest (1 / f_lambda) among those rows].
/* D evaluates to 0.0141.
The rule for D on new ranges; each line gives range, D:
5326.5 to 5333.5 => 0.0182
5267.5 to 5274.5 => 0.0185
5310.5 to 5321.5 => 0.0133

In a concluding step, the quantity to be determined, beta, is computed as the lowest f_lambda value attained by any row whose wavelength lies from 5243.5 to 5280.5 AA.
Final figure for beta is 8.528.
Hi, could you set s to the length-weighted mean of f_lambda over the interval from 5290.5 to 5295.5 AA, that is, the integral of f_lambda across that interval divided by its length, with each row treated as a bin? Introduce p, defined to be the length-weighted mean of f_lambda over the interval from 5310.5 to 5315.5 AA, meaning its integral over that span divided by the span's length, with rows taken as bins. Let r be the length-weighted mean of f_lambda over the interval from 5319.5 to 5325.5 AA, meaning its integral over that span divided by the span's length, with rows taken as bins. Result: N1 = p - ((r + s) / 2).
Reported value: 0.36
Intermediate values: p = 9.60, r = 9.7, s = 8.80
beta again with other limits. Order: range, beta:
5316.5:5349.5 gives 8.477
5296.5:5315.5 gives 8.57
